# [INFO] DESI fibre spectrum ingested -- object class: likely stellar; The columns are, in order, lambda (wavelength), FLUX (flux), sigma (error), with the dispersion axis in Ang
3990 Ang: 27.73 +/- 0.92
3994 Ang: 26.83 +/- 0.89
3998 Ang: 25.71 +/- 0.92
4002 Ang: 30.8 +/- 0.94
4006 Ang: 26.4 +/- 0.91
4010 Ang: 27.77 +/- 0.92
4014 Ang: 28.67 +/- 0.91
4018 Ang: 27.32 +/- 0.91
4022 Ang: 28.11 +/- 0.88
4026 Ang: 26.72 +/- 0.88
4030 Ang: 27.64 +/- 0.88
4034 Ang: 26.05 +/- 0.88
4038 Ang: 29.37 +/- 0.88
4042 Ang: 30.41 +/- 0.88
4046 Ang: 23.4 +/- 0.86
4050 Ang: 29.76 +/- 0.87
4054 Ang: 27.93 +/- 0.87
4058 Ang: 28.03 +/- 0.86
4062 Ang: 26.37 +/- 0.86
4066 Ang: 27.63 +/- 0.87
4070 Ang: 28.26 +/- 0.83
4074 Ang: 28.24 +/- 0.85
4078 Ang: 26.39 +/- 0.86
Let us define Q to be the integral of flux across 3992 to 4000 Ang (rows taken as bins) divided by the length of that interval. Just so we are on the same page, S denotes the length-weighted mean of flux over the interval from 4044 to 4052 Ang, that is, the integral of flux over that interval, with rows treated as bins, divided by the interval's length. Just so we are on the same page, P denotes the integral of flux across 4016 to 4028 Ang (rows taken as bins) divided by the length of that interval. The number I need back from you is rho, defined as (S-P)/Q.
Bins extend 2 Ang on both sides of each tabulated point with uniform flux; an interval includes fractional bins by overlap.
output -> -0.031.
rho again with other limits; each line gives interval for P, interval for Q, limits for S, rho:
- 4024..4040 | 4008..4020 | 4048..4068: 0.018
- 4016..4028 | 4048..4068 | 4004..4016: 0.008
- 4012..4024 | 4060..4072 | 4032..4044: 0.021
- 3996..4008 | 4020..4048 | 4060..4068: -0.023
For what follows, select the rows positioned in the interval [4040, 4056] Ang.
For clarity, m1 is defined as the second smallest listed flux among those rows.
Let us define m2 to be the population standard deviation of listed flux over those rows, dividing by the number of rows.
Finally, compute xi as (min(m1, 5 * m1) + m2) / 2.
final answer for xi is 15.3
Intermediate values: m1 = 27.93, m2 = 2.7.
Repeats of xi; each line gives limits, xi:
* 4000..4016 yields 14.7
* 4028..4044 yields 14.7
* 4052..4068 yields 14.1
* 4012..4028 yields 14.0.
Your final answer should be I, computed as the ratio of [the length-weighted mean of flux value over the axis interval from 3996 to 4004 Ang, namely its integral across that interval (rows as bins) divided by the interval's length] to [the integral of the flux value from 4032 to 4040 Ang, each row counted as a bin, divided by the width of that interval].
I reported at 1.020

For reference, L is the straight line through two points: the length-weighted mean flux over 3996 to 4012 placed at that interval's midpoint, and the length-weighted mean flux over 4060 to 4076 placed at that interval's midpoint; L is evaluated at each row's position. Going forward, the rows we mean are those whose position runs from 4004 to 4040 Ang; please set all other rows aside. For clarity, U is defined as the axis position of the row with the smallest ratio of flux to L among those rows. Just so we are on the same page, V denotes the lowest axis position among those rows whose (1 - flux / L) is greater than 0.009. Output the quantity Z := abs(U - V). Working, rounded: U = 4034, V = 4006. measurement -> 28 Ang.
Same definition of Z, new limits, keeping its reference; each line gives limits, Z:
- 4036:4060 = 0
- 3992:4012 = 4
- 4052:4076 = 0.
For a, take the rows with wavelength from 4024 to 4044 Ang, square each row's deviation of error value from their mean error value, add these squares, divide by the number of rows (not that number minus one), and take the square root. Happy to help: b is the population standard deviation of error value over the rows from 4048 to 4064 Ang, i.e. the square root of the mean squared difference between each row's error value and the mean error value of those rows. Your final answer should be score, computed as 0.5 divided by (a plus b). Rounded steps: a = 0.000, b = 0.005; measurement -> 100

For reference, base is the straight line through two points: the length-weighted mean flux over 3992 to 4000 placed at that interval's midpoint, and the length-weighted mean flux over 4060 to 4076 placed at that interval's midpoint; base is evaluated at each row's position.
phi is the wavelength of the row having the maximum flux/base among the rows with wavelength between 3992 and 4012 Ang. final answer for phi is 4002 Ang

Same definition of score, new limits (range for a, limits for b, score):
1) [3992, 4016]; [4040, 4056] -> 23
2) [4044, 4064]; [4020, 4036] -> 102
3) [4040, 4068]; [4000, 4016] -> 26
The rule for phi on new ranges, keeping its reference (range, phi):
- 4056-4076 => 4058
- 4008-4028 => 4014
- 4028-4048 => 4042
